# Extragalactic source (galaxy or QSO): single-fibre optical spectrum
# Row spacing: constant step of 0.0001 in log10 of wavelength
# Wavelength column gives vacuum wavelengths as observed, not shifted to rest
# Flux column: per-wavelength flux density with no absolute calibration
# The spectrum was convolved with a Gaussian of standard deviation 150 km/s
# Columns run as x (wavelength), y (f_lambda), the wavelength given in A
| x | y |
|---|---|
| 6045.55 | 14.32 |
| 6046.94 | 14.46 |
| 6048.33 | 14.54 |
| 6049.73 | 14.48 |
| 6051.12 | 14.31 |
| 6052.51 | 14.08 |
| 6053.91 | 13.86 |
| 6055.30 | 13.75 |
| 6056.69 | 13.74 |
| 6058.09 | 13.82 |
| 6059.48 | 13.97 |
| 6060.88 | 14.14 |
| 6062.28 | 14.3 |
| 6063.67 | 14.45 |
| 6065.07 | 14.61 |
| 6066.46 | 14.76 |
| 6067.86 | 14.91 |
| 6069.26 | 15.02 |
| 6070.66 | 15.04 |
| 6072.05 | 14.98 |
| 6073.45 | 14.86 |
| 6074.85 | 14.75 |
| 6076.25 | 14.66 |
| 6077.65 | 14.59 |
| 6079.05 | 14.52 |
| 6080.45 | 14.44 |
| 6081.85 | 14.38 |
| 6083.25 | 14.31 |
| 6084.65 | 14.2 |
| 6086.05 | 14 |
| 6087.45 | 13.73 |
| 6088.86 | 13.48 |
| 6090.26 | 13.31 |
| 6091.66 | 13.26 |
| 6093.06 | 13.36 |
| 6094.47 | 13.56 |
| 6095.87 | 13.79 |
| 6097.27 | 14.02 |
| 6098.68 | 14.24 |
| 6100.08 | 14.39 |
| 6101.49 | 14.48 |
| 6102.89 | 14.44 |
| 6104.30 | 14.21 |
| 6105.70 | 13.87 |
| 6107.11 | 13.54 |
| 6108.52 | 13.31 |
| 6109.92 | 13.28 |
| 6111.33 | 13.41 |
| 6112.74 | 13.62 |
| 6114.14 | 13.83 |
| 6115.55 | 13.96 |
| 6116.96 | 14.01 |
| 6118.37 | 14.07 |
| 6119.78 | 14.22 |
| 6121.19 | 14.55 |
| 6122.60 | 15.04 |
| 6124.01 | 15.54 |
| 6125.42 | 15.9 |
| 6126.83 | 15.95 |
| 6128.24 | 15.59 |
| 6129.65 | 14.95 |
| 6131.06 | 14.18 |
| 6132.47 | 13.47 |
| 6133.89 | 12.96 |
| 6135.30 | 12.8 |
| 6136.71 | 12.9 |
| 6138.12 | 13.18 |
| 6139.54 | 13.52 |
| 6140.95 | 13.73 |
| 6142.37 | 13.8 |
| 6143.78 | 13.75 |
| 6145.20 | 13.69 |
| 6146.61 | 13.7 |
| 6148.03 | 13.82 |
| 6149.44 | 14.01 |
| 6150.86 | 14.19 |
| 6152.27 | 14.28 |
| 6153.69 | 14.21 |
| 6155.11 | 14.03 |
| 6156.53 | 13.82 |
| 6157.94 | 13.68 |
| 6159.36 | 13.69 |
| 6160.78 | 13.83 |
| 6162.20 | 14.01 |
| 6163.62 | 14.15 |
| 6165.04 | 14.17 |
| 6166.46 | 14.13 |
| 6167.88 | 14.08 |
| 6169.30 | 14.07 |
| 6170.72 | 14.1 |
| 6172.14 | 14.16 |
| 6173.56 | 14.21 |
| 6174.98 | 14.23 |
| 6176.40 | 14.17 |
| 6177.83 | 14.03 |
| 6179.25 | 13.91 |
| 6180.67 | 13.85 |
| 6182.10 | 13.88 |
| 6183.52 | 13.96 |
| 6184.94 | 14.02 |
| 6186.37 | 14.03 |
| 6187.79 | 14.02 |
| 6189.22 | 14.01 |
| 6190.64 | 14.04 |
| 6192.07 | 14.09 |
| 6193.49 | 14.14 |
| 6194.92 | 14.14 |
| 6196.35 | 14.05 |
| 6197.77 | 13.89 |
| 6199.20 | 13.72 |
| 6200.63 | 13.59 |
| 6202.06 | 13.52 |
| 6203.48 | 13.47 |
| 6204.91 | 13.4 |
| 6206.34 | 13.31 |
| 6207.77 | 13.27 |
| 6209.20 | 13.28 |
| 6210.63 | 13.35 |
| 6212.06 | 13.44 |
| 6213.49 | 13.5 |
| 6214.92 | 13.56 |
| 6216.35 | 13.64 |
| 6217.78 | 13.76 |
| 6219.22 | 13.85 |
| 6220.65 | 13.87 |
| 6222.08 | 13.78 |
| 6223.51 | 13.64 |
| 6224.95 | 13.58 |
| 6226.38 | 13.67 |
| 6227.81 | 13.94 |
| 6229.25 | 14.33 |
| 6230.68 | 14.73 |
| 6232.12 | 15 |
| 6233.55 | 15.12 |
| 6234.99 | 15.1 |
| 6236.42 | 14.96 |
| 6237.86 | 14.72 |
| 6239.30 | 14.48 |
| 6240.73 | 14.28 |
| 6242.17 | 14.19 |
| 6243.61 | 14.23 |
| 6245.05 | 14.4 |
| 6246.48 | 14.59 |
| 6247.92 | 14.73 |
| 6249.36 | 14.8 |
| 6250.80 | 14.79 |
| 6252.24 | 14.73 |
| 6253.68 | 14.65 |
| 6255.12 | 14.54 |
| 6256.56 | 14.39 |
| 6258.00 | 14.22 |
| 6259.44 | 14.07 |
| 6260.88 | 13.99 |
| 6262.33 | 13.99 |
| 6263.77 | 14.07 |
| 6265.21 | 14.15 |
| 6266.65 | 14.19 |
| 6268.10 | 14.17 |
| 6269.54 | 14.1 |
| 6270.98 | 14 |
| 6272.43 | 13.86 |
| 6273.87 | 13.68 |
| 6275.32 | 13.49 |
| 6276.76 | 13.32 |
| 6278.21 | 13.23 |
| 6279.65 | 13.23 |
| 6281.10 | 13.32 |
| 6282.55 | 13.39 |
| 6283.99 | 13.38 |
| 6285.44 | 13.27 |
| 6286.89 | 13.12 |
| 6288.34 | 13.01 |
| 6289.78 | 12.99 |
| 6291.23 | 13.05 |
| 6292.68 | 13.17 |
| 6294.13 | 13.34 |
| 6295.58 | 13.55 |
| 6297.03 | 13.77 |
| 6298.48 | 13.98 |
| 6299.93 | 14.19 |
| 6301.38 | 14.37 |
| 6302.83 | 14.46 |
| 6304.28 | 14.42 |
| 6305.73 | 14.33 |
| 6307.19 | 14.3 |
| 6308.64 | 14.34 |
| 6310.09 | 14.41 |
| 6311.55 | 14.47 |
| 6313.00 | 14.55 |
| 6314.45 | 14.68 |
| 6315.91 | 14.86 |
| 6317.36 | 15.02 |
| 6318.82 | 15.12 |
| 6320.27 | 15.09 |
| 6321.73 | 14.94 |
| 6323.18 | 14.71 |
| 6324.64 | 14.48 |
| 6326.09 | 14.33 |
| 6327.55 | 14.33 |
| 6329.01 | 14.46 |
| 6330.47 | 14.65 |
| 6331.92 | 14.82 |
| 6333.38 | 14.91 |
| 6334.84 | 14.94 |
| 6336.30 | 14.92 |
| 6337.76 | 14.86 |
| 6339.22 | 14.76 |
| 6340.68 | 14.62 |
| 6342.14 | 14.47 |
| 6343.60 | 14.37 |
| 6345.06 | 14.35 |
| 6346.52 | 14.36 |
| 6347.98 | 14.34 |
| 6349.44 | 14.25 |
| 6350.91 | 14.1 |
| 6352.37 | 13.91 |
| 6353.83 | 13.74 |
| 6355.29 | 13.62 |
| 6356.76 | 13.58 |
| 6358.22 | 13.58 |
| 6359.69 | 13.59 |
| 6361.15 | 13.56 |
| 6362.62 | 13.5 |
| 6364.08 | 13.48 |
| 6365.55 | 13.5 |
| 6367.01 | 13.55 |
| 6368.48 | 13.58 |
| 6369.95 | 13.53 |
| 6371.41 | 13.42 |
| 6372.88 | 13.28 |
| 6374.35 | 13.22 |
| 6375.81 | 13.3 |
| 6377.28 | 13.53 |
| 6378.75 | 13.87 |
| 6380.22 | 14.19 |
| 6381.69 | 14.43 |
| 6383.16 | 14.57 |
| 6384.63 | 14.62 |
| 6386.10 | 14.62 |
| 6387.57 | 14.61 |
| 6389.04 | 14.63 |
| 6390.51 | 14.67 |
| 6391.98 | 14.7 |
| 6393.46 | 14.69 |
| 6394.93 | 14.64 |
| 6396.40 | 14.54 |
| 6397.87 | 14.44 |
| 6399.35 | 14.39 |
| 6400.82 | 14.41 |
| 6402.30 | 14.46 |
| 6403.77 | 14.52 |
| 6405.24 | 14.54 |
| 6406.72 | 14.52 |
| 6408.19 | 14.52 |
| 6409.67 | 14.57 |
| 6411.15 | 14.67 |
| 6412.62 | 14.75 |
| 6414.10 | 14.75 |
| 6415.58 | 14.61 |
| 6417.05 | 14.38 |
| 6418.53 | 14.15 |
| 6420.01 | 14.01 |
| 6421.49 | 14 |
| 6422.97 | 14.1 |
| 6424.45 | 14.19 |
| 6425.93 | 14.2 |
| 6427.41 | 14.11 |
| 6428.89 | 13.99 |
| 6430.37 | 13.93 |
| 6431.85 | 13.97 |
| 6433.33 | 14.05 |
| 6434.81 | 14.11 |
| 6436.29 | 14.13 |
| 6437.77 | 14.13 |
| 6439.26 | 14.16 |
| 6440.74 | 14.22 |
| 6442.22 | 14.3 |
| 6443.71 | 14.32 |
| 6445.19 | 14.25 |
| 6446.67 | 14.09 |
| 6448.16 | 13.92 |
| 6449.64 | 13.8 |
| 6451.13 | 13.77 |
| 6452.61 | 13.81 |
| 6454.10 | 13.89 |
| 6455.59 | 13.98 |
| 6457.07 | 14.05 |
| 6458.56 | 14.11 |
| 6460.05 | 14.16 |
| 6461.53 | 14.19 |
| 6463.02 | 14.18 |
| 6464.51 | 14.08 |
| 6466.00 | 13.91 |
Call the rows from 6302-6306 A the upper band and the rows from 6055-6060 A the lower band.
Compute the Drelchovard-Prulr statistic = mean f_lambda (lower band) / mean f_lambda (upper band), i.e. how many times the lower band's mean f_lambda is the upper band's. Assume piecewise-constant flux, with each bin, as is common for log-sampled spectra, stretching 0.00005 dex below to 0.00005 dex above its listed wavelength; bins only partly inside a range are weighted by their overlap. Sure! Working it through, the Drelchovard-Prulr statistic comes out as 0.96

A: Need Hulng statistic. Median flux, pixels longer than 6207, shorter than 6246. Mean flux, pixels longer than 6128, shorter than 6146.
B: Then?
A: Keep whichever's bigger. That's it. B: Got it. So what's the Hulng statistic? 13.9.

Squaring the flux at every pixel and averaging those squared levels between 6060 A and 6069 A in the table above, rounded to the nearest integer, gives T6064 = 211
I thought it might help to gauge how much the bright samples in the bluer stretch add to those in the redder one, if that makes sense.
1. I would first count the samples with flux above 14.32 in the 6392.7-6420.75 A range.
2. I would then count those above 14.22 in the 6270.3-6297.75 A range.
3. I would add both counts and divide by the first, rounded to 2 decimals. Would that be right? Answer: 1.00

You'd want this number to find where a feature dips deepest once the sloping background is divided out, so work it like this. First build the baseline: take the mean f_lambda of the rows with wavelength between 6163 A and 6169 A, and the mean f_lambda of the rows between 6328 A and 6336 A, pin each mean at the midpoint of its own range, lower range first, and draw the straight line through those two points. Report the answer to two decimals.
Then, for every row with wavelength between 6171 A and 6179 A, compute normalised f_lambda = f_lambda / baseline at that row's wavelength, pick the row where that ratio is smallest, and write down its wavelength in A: 6177.83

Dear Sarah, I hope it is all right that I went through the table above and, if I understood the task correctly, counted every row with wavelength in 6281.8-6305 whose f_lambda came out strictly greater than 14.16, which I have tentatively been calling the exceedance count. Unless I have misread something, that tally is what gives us 4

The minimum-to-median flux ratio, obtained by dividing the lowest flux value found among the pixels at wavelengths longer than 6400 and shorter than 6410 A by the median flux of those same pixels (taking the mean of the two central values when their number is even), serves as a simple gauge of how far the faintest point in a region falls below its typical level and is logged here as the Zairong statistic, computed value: 0.992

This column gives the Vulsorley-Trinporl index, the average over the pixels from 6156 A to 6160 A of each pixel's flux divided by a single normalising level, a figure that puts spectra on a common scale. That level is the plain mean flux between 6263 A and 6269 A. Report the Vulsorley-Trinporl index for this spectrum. 0.97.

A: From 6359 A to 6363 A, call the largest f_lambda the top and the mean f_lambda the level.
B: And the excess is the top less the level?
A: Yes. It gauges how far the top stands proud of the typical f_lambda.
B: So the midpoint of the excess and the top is 6.8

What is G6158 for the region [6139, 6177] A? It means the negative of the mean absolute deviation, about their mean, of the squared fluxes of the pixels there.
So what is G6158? -5.5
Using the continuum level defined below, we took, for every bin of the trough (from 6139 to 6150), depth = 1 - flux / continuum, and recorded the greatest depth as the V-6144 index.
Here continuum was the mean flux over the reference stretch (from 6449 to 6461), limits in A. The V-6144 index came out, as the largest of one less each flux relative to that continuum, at 0.03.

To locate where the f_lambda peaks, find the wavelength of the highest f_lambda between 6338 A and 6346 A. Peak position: 6339.22 A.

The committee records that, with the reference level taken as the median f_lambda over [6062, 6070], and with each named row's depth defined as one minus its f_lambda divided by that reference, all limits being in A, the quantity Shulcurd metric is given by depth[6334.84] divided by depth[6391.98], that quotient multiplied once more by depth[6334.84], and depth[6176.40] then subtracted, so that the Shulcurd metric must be -0.33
